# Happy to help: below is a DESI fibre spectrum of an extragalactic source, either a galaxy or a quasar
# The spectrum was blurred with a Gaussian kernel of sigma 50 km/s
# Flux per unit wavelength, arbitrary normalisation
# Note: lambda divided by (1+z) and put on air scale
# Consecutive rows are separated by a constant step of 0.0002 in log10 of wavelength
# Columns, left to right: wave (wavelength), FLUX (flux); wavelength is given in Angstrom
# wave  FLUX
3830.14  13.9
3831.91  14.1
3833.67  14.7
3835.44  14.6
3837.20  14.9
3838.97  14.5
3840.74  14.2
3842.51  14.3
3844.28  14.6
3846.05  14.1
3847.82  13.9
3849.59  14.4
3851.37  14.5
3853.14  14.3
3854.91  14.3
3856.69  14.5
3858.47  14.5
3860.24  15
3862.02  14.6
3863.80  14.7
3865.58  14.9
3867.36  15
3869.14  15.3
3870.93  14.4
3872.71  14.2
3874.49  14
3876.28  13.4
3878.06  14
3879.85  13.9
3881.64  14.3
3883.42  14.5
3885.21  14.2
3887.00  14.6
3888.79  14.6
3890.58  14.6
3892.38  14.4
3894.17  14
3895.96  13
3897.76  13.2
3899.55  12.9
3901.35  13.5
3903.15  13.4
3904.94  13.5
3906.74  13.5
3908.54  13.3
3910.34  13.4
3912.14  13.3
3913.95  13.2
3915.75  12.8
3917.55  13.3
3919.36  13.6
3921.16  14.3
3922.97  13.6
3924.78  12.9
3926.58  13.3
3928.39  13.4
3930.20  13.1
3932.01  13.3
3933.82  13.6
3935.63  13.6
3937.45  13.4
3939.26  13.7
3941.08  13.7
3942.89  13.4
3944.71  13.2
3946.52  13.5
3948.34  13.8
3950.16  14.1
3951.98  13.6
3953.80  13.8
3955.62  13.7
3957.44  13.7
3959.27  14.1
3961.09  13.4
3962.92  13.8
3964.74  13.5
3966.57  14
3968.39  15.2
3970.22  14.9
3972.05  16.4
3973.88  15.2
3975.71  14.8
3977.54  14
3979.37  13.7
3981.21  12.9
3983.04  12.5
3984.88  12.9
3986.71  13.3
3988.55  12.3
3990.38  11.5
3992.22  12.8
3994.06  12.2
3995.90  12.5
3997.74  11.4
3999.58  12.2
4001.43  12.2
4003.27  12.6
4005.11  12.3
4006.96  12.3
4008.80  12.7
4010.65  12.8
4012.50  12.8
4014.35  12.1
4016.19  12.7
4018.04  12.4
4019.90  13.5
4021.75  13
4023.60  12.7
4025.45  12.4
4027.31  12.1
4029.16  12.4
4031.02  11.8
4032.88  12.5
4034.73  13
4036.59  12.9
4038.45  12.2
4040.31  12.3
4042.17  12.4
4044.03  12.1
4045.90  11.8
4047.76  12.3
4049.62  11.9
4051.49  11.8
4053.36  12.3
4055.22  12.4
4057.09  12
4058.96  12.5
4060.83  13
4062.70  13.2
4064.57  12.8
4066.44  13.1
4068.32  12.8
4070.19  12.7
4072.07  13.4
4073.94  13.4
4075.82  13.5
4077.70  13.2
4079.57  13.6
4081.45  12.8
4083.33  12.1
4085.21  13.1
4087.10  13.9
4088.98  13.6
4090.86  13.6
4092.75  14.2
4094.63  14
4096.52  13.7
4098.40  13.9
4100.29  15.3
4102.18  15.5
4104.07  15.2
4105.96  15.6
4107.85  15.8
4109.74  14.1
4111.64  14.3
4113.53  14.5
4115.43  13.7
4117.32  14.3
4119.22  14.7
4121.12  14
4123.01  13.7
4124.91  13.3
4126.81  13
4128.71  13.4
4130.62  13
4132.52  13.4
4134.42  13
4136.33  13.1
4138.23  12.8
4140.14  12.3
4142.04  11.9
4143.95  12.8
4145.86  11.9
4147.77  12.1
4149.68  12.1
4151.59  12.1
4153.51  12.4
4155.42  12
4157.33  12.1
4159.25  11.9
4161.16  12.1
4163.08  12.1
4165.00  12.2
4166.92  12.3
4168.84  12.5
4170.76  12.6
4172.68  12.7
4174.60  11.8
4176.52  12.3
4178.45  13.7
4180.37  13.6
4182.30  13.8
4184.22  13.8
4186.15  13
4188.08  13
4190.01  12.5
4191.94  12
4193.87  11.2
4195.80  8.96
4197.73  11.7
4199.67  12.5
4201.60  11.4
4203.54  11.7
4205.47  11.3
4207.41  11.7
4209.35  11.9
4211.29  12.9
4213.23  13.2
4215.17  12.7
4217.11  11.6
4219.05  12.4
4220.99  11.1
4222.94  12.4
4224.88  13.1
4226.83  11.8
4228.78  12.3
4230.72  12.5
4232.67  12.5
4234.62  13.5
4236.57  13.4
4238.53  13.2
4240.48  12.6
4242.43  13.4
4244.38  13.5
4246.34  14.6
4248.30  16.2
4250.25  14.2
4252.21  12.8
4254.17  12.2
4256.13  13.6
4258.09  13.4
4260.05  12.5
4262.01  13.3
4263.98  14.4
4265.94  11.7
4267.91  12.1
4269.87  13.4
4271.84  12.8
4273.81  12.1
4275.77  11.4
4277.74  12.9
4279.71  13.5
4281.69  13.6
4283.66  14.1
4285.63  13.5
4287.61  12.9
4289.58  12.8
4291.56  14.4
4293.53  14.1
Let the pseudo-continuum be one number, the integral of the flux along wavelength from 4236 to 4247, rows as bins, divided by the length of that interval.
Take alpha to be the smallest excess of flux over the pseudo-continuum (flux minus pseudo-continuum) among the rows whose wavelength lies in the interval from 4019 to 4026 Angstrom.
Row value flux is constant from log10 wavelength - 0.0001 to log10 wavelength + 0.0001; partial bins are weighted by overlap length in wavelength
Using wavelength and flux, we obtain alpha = -1.0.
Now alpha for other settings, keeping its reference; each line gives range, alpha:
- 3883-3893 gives 0.8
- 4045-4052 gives -1.6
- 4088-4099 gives 0.2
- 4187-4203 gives -4.5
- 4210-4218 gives -1.8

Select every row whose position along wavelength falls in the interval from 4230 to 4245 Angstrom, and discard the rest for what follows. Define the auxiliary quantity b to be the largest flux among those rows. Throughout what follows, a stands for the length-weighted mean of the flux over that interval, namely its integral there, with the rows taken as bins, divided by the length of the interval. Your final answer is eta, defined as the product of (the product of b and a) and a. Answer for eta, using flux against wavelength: 2308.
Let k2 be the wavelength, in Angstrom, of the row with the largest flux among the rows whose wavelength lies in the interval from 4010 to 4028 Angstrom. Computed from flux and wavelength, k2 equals 4019.90 Angstrom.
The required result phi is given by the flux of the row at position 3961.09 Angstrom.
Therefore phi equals 13.4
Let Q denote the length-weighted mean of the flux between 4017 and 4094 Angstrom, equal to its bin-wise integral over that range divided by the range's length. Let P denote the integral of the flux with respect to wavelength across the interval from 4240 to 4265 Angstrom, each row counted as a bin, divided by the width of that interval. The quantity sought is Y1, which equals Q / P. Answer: 0.94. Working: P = 13.6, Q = 12.8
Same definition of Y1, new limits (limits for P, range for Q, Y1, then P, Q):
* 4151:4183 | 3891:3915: 1.08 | 12.5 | 13.4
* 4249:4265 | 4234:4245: 0.99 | 13.3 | 13.3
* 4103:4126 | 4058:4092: 0.91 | 14.4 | 13.1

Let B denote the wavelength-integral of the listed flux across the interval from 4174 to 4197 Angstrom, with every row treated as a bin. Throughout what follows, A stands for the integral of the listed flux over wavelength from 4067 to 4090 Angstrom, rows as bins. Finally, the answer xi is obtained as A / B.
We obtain 1.06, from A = 303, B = 287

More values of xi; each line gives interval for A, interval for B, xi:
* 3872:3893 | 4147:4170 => 1.07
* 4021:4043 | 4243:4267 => 0.85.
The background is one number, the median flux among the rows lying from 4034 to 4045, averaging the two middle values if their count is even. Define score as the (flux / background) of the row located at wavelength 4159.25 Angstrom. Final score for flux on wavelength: 0.96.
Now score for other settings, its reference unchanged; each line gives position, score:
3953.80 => 1.12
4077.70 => 1.07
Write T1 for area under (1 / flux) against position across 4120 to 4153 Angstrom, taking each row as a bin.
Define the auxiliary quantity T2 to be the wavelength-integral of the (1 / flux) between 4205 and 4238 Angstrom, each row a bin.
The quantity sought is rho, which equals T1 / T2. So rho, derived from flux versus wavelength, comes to 0.97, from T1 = 2.58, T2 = 2.67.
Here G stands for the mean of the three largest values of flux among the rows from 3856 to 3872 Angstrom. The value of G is 15.1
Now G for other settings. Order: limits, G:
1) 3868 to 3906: 14.8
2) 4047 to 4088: 13.7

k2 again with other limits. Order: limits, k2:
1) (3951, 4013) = 3972.05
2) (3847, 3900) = 3869.14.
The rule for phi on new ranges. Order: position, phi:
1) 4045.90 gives 11.8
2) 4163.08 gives 12.1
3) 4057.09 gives 12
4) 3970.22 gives 14.9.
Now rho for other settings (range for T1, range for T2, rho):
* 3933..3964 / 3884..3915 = 1.00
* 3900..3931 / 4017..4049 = 0.90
